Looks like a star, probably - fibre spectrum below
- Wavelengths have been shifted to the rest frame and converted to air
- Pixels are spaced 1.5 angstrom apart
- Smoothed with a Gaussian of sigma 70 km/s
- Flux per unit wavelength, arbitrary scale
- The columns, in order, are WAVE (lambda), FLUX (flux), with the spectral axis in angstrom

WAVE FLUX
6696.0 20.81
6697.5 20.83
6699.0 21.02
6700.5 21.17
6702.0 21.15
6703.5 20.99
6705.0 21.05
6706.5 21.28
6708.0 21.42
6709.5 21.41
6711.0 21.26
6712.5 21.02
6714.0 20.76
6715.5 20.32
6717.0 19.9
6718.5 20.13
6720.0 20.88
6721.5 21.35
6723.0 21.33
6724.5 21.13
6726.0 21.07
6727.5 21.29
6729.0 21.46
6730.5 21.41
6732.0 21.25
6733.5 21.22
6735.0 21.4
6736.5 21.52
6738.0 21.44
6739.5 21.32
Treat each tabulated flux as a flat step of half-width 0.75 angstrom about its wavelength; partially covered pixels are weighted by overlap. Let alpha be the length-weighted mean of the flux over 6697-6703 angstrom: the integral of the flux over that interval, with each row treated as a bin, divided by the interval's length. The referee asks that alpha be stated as 21.0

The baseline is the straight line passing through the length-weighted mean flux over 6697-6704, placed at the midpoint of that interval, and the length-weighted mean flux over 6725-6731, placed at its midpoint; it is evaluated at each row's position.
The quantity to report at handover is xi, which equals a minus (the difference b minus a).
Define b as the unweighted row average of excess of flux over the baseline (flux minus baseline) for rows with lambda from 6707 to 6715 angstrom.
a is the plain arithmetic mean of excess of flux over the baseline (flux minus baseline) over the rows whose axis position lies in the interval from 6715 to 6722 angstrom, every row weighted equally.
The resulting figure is -1.42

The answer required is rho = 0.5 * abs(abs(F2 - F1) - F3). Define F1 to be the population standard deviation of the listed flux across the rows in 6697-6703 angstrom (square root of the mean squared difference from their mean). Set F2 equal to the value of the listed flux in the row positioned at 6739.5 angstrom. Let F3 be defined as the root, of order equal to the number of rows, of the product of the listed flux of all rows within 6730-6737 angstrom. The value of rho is 0.088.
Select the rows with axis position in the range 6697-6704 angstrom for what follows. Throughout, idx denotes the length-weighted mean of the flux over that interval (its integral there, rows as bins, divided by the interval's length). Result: 21.04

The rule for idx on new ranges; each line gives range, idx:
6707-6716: 21.06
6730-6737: 21.35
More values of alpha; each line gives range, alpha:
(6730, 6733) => 21.3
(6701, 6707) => 21.1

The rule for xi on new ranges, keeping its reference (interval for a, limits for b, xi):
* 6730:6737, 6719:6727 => 0.12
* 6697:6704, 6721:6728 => 0.01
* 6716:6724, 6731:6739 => -1.01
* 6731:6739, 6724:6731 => 0.03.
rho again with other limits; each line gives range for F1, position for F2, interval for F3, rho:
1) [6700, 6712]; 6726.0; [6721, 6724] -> 0.208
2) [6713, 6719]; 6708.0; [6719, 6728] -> 0.035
